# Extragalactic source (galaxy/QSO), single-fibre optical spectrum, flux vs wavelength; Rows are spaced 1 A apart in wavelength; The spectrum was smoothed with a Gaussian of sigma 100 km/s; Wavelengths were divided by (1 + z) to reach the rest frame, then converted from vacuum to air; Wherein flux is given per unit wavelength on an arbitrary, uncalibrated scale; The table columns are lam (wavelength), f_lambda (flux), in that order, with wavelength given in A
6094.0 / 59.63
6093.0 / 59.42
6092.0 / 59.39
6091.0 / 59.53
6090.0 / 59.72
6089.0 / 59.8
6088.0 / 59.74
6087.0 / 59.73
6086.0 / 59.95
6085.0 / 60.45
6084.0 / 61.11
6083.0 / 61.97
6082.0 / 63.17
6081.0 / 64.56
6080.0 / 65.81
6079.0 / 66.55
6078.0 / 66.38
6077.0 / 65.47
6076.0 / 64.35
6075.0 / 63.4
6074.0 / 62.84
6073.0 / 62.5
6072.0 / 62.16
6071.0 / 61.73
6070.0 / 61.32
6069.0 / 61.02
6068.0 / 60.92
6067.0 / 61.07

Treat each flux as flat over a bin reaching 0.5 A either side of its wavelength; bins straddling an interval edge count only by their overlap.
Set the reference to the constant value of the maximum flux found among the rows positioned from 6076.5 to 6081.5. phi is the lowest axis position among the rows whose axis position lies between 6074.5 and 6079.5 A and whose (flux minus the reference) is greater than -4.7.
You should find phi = 6075.0 A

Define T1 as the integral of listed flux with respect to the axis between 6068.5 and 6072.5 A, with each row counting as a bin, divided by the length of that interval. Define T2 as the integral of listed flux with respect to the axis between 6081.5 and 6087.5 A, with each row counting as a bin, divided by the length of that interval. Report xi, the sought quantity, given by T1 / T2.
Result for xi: 1.01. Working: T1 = 61.6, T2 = 61.1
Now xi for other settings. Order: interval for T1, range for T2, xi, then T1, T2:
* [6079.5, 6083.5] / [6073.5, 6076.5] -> 1.01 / 63.9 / 63.5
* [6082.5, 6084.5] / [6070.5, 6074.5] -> 0.99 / 61.5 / 62.3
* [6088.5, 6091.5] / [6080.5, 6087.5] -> 0.97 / 59.7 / 61.6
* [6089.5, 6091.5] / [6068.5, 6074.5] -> 0.96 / 59.6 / 61.9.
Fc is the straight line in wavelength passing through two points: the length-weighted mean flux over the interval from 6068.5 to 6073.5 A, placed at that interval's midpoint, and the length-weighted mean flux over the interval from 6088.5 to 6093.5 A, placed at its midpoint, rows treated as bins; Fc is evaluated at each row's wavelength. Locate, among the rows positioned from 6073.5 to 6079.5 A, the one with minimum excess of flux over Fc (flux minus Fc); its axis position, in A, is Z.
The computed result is 6074.0 A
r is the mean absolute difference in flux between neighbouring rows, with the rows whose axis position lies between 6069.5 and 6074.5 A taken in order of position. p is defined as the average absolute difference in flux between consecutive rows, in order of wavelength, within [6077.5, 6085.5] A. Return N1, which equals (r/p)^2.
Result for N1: 0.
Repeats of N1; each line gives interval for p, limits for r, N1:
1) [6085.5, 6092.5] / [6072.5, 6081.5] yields 42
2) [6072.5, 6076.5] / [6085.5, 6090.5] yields 0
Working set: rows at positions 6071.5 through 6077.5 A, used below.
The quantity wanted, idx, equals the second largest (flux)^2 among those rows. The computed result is 4141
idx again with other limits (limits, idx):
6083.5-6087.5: 3654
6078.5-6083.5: 4331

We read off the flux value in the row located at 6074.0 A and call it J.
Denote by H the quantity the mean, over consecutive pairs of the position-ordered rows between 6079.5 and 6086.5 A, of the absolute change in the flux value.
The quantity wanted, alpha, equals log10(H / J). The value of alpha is -1.8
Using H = 1.0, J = 62.84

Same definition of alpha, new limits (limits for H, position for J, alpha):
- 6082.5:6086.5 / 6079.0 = -2.0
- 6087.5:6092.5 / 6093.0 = -2.7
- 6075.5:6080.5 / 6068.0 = -1.9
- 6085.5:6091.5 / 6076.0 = -2.8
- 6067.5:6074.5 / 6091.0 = -2.3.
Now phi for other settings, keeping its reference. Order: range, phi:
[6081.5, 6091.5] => 6082.0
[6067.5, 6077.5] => 6072.0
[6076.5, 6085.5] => 6077.0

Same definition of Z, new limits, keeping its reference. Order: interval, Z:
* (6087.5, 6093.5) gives 6088.0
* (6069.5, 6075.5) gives 6070.0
